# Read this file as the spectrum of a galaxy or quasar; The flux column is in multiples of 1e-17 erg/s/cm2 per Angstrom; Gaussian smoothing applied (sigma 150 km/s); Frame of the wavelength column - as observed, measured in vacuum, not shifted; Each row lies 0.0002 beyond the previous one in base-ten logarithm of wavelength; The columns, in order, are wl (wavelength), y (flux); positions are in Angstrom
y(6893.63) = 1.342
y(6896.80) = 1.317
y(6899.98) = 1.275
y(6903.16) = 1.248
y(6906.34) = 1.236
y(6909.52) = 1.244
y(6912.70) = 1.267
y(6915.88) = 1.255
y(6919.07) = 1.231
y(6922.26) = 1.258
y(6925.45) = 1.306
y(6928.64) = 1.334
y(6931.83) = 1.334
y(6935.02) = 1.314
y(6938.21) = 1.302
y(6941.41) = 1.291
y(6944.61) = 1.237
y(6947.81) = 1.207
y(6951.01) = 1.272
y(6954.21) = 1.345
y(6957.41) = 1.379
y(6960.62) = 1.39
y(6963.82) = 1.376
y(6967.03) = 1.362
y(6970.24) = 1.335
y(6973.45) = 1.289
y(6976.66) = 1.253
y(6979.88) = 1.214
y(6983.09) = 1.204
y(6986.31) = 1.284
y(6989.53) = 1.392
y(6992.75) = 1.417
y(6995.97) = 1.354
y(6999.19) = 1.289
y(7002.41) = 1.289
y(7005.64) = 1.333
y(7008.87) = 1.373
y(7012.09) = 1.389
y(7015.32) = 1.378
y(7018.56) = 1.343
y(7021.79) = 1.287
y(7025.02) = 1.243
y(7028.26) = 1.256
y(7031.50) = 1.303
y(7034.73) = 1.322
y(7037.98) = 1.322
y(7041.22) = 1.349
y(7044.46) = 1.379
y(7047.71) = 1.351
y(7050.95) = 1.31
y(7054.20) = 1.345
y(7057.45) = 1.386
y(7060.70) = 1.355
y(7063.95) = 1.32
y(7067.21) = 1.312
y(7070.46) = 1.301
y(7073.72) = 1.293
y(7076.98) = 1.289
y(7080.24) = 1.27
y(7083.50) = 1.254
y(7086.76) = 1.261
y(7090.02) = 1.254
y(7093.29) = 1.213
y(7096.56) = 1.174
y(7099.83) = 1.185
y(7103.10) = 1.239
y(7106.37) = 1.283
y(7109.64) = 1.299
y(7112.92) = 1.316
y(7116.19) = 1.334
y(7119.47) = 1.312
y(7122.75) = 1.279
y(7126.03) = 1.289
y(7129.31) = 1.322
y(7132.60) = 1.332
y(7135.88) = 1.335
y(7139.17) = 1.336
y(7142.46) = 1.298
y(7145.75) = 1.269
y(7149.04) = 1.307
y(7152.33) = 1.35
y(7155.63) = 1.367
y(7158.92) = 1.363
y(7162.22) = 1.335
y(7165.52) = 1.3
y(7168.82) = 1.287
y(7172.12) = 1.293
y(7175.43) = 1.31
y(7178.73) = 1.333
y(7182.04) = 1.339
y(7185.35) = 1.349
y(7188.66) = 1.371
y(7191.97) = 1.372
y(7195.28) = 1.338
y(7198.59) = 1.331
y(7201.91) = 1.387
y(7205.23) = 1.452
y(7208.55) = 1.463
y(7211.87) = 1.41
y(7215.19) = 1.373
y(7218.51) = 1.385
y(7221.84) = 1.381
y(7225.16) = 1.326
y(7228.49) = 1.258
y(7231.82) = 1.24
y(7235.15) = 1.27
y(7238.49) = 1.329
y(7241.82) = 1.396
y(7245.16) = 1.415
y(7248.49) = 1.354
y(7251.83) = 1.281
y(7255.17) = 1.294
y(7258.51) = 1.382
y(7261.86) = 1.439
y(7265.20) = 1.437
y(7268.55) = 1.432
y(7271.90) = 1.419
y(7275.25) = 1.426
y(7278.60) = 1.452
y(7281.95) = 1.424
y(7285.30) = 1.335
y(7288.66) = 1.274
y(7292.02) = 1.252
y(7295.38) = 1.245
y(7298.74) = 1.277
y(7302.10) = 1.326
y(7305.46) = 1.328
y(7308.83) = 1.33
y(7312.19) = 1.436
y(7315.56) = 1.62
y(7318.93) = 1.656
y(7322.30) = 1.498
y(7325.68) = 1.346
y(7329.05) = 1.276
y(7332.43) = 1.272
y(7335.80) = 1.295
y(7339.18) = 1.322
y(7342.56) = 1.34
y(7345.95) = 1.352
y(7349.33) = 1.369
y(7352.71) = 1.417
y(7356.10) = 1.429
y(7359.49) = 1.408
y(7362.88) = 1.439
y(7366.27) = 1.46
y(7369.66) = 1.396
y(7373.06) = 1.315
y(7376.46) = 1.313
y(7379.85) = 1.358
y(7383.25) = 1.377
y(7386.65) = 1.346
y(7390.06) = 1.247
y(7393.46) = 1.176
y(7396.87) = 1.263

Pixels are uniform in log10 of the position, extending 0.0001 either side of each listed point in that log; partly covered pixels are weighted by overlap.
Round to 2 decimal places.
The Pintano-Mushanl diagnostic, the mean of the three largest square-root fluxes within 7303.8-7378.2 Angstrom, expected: 1.26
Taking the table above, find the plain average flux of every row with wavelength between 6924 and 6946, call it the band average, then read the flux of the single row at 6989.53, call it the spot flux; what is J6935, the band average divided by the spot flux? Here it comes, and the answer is 0.936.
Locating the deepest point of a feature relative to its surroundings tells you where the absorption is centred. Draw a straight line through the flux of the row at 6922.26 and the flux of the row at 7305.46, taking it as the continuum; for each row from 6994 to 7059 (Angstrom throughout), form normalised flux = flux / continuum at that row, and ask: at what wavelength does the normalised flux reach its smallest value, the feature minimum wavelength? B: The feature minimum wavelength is 7025.02 Angstrom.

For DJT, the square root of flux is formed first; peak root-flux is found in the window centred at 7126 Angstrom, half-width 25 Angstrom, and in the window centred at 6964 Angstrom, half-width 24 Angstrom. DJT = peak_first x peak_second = 1.36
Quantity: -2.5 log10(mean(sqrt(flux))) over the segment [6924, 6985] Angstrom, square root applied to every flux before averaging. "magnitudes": -0.143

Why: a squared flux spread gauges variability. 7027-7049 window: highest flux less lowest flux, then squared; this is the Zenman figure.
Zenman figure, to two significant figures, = 0.015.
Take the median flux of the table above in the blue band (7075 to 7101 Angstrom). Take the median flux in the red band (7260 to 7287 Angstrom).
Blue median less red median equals -0.175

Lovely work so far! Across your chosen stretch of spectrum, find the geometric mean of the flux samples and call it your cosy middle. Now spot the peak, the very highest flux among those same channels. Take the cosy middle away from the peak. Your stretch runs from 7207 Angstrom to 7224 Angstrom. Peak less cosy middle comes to 0.061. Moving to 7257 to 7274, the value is 0.017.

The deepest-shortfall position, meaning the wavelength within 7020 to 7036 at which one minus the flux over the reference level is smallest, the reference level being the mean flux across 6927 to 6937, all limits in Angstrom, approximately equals 7034.73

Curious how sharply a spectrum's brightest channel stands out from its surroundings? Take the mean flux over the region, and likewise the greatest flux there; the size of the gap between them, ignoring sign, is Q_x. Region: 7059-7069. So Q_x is 0.026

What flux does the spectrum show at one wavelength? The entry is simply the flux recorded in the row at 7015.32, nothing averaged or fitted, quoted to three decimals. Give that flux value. 1.378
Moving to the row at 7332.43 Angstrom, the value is 1.272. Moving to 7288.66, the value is 1.274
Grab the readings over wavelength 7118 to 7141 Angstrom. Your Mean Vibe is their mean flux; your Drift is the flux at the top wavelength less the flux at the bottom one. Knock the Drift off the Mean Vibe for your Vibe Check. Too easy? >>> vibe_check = 1.29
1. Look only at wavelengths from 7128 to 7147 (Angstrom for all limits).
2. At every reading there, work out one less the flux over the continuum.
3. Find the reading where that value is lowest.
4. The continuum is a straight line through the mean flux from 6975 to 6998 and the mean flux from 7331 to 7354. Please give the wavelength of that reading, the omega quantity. 7139.17 Angstrom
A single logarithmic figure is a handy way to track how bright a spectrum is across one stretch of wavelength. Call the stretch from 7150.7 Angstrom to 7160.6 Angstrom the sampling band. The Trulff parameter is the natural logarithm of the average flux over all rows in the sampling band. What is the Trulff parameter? 0.307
